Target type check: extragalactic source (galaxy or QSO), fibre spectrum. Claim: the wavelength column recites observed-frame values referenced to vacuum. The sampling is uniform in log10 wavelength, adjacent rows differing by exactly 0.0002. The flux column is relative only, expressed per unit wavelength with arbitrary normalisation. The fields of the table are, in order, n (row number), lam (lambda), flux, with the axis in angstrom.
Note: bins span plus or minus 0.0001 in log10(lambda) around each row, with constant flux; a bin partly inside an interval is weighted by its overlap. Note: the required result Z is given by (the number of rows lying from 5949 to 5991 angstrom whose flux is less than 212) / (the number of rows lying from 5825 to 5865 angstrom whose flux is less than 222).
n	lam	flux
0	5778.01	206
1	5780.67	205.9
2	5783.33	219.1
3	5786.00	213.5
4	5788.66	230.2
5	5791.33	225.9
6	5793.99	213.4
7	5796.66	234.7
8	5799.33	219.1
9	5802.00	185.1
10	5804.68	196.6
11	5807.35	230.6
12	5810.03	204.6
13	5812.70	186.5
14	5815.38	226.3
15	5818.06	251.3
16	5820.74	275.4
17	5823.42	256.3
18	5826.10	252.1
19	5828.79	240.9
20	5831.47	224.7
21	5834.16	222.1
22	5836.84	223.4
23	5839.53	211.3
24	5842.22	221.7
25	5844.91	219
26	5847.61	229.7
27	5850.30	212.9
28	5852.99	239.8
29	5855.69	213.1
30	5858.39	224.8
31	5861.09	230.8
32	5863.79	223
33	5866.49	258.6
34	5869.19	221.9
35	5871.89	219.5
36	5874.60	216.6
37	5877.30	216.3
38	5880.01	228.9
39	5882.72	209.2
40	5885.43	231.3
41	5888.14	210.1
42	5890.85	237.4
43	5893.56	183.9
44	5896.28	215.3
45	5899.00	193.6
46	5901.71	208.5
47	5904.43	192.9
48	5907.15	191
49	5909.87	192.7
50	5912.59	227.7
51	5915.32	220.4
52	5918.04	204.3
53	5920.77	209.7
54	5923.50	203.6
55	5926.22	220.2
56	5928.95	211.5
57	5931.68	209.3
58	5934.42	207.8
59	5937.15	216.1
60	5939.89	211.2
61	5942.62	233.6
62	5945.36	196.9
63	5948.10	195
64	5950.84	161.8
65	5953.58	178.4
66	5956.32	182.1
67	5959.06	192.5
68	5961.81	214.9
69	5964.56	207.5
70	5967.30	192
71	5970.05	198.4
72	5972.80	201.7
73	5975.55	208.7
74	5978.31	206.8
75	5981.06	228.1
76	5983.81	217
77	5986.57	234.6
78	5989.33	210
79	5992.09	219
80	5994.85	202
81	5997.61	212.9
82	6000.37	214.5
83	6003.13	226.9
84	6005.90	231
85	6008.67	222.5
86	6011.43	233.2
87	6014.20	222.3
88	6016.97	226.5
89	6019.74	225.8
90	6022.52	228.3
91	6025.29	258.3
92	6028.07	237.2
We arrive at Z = 2.2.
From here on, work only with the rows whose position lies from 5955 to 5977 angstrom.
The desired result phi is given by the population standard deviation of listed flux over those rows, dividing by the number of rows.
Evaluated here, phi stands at 10.0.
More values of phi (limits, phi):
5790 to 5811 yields 16.2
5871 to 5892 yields 9.6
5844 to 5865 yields 8.6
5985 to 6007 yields 10.5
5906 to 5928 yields 12.5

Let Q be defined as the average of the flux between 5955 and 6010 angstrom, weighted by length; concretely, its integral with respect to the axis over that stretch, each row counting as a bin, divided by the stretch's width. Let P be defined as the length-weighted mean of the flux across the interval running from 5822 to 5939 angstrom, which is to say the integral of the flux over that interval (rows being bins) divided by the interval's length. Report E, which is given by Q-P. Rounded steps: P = 219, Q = 211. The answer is -7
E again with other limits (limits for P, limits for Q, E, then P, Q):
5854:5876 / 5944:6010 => -20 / 226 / 206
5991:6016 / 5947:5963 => -34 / 221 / 187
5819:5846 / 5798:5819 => -23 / 235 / 212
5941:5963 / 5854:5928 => 21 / 194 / 215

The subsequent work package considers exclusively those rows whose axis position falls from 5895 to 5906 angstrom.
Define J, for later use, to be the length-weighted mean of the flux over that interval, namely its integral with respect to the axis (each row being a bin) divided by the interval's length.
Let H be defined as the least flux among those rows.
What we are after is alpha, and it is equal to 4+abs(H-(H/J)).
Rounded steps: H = 192.9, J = 202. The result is 196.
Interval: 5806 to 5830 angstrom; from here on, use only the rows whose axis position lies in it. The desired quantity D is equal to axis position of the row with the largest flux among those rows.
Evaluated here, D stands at 5820.74 angstrom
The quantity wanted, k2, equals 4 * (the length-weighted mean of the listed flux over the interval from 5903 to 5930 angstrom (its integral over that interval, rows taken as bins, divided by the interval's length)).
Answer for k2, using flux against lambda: 829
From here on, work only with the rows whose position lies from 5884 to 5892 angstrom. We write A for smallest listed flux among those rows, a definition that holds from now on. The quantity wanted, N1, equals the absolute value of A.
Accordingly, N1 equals 210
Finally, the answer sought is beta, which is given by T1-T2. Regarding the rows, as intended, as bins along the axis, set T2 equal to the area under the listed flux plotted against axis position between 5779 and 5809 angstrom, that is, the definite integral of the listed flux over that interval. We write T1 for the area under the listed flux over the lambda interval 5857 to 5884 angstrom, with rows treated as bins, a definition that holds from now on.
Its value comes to -394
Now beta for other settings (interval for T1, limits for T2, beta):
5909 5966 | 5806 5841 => 3577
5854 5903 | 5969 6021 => -603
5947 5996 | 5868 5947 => -6782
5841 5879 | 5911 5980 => -5567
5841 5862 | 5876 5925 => -5583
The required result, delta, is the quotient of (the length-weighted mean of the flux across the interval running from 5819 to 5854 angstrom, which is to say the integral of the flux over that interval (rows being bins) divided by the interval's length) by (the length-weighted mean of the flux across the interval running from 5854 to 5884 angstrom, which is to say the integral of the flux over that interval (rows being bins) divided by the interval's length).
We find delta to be 1.04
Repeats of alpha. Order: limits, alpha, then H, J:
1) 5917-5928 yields 207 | 203.6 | 210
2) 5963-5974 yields 195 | 192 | 200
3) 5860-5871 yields 225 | 221.9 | 233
